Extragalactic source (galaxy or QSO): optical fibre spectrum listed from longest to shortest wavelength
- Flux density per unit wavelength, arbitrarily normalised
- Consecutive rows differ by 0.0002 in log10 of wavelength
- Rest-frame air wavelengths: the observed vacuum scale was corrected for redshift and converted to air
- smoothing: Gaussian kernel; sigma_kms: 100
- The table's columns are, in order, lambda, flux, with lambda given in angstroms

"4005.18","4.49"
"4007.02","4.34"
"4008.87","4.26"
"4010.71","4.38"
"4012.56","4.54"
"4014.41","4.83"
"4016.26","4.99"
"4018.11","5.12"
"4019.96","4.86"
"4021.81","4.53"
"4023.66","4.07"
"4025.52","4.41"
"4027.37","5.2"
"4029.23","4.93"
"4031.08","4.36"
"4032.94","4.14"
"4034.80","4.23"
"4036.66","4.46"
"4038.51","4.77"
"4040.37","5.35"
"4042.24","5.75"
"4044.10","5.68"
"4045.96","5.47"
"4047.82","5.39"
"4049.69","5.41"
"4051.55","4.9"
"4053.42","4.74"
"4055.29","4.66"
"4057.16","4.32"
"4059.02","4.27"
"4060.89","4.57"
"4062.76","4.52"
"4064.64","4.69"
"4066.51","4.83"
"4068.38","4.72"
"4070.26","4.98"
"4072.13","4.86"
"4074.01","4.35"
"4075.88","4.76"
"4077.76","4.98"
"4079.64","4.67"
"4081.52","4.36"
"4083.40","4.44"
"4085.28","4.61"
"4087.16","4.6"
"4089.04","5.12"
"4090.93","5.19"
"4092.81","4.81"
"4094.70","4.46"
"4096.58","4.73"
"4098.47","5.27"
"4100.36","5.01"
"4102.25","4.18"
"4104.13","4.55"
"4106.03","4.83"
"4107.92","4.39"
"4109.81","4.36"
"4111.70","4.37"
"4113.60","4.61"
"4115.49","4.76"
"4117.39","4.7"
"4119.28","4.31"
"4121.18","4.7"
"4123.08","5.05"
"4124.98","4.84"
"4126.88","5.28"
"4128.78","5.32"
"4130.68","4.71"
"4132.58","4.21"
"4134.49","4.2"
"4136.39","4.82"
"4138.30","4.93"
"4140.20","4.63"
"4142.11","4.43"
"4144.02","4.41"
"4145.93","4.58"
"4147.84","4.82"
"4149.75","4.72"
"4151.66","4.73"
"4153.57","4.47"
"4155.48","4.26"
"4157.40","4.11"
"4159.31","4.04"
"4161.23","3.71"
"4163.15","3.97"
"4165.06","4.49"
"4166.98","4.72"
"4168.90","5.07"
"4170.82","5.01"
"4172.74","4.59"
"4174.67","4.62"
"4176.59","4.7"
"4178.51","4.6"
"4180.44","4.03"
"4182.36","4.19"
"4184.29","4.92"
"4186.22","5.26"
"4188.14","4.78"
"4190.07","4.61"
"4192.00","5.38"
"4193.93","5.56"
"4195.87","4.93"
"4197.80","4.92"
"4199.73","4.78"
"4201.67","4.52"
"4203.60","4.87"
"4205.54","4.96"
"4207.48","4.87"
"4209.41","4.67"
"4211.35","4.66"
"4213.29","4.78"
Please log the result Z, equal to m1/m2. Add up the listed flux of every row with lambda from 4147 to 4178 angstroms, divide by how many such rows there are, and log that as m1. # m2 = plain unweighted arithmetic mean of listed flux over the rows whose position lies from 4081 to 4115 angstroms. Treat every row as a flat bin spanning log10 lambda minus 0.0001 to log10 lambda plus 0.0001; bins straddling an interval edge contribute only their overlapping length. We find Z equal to 0.97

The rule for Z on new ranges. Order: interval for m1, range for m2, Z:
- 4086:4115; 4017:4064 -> 0.98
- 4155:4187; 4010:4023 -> 0.94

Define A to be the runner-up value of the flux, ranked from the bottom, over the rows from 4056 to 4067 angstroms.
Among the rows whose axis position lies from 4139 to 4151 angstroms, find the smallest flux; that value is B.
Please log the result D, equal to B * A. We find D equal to 19.1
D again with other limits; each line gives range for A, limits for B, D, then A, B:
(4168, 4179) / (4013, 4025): 18.7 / 4.6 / 4.07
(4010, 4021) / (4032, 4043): 18.8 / 4.54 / 4.14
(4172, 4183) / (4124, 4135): 17.6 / 4.19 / 4.2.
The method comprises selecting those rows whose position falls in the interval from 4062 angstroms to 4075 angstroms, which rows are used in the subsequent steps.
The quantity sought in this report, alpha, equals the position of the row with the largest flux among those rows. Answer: 4070.26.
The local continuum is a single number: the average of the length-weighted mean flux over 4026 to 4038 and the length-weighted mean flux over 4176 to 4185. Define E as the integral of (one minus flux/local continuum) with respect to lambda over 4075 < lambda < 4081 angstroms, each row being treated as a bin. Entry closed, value -0.35 angstroms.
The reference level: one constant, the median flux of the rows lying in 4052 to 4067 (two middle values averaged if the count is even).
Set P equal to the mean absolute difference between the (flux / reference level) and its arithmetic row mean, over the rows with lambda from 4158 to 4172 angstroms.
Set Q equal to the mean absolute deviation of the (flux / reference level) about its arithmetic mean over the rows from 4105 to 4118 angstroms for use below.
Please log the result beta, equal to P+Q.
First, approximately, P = 0.10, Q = 0.04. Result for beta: 0.135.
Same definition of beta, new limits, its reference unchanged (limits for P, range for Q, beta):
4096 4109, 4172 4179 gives 0.070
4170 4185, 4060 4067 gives 0.074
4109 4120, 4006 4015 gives 0.074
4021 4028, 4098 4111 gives 0.141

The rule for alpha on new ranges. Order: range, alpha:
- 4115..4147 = 4128.78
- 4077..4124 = 4098.47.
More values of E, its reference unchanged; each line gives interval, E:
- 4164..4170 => -0.32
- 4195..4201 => -0.46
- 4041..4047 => -1.46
